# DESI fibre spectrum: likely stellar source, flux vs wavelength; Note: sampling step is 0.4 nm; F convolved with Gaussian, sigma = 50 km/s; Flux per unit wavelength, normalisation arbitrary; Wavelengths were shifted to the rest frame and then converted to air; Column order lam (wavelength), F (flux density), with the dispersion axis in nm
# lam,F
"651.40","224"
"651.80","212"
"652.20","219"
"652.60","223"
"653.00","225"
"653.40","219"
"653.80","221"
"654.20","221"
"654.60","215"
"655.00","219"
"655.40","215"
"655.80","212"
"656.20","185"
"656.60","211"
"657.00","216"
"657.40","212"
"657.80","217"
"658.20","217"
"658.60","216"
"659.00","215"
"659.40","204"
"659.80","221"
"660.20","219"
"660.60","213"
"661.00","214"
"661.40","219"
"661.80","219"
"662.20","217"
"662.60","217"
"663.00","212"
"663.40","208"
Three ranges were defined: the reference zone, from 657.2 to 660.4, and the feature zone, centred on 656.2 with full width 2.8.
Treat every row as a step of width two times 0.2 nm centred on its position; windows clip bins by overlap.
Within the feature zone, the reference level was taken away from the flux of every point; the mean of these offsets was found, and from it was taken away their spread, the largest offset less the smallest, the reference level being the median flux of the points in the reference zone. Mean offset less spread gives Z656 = -40.5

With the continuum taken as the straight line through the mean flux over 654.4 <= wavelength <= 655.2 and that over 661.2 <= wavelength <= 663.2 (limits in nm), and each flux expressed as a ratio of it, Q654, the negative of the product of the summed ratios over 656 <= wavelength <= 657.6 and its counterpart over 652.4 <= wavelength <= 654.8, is -23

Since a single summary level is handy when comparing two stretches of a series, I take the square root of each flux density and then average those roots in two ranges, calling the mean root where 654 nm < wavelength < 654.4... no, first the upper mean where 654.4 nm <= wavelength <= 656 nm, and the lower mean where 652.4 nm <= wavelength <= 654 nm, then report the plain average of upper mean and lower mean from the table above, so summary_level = 14.8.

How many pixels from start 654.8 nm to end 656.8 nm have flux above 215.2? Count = 1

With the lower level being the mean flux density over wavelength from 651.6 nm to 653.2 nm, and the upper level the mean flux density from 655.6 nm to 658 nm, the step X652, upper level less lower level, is -11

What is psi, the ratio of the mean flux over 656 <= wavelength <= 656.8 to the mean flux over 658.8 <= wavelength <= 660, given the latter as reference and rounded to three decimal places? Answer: 0.928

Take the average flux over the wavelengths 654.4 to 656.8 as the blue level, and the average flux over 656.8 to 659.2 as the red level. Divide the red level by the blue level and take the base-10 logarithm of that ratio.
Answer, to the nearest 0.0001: 0.0123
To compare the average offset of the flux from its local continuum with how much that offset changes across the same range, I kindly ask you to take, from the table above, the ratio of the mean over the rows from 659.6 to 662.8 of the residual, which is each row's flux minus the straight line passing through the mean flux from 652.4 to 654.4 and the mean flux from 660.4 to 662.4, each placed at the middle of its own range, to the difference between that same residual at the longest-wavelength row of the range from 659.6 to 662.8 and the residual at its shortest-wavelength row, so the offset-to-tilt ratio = -0.4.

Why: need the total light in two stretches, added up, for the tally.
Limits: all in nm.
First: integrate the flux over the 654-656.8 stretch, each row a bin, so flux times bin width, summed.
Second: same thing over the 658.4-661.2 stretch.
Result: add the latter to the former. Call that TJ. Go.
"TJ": 1192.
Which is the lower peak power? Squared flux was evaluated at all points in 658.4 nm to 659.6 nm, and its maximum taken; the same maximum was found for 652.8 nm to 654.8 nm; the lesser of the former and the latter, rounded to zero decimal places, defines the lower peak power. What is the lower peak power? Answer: 46656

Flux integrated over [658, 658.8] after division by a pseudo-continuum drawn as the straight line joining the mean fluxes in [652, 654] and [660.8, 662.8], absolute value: 0.792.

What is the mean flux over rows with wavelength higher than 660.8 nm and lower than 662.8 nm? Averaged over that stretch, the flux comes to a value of 217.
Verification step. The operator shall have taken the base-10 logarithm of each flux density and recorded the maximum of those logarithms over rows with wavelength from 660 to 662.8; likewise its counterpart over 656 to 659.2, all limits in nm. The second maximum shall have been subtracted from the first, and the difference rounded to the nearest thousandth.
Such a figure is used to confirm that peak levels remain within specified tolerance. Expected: 0.004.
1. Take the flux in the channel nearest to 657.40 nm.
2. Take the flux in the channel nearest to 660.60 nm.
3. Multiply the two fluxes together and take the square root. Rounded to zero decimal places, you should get 212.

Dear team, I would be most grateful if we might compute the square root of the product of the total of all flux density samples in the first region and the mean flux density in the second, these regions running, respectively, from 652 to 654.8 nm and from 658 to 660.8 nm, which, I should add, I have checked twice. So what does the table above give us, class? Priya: 576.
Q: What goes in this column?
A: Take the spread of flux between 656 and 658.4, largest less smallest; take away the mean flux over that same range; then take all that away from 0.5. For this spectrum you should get 178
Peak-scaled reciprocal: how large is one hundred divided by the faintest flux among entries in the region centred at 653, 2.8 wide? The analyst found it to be 0.472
